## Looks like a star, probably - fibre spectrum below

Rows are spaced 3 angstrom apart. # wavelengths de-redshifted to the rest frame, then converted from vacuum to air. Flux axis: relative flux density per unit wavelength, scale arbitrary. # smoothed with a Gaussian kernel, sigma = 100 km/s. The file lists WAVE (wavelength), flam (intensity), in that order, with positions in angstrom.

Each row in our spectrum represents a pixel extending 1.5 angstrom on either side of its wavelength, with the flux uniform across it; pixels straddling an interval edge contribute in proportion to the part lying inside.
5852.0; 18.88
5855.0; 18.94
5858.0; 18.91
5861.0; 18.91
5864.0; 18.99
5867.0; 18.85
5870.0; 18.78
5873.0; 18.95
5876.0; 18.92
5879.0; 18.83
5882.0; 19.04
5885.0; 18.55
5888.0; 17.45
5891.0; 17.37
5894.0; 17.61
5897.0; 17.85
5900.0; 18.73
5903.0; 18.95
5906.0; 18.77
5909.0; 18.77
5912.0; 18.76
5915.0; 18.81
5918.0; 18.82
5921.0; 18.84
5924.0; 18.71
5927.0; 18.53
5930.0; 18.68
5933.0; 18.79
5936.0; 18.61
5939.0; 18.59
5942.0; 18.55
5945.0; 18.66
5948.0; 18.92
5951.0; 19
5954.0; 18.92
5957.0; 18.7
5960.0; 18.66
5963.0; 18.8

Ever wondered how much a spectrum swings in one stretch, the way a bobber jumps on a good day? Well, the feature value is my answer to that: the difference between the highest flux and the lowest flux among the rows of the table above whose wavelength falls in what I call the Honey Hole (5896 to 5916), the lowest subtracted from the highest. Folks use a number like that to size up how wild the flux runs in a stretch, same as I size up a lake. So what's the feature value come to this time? 1.10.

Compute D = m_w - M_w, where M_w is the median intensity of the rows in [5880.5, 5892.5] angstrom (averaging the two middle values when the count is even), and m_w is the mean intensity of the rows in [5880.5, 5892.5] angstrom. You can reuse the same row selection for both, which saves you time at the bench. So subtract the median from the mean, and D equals 0.10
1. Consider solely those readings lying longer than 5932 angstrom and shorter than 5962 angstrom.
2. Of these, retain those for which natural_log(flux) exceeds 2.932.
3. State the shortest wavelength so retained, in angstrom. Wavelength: 5933.0 angstrom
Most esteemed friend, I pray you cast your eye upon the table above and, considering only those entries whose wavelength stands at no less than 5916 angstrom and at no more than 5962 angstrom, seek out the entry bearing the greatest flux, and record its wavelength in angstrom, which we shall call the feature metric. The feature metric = 5951.0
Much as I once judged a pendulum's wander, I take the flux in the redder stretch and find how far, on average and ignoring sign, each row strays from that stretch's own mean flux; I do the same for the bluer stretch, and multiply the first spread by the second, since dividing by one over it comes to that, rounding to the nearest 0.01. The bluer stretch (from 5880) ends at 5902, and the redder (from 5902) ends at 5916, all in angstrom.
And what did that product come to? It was 0.03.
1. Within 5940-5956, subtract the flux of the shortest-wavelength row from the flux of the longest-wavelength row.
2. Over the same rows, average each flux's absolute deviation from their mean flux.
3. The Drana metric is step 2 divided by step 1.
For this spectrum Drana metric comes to 0.44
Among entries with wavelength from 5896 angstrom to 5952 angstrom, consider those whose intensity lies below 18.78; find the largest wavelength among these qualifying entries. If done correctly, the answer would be 5945.0 angstrom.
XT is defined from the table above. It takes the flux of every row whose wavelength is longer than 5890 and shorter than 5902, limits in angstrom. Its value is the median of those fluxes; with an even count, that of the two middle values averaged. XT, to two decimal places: 17.73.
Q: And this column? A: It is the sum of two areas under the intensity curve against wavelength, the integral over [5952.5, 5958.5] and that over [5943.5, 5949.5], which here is 225.6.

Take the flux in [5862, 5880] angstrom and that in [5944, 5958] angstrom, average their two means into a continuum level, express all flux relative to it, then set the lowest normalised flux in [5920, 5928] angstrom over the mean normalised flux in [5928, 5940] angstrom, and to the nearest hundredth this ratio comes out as 0.99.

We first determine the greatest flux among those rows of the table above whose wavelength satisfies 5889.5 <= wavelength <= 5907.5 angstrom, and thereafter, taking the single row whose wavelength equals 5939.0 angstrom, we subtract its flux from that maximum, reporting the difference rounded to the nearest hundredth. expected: 0.36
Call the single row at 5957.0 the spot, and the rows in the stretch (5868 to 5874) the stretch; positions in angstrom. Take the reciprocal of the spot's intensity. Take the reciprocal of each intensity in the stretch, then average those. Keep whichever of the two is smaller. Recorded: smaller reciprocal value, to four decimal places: 0.0530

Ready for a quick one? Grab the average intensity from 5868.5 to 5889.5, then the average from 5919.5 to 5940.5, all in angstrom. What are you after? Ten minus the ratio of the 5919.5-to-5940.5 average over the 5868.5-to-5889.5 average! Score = 9.00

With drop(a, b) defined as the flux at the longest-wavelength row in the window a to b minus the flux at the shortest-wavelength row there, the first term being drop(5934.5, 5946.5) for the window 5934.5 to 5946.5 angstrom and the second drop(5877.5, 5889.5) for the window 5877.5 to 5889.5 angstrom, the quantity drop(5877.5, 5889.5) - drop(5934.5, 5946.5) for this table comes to -1.4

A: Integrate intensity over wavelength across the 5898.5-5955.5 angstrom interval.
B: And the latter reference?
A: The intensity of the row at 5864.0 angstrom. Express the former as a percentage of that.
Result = 5630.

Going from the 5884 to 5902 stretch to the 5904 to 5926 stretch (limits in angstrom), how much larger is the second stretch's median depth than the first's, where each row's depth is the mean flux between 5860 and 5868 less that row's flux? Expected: -1.0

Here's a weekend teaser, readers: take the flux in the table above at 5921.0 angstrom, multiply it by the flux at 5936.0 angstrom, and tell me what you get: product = 351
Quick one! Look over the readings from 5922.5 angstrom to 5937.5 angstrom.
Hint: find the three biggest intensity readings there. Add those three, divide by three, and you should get 18.73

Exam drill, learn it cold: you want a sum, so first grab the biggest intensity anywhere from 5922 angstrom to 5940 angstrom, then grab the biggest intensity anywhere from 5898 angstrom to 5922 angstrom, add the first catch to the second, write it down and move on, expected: 37.74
